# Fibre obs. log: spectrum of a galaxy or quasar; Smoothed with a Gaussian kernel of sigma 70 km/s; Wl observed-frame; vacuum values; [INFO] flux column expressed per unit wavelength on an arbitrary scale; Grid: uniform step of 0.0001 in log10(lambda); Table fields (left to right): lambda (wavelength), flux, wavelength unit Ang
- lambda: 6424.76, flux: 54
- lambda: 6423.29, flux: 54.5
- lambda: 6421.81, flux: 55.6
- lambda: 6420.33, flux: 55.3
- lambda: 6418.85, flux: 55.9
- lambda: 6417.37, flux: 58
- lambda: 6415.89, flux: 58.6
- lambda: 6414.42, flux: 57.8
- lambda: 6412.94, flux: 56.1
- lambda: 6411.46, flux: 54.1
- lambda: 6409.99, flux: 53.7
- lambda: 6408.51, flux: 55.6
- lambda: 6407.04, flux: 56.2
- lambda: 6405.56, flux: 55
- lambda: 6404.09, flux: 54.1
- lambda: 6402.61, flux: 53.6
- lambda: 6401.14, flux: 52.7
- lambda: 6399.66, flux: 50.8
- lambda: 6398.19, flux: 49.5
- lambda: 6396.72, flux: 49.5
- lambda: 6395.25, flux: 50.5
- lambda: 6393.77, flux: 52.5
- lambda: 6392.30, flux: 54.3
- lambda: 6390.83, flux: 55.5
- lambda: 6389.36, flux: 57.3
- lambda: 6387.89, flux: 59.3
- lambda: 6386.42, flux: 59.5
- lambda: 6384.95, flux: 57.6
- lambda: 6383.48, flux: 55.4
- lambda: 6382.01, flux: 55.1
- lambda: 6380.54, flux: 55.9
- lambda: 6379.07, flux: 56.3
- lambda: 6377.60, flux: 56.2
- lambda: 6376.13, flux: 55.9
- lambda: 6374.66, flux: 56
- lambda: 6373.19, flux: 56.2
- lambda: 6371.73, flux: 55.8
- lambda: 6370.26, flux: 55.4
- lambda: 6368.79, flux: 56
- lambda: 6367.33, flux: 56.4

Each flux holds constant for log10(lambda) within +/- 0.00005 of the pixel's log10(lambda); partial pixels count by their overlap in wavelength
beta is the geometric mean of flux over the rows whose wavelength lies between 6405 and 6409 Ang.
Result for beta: 56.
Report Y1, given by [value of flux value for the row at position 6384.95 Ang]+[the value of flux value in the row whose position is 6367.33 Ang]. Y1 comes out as 114.0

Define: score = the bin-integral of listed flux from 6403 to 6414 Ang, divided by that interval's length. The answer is 55.0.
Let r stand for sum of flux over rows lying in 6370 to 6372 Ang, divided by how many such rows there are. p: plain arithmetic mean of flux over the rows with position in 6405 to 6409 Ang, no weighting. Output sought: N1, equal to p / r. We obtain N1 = 1.00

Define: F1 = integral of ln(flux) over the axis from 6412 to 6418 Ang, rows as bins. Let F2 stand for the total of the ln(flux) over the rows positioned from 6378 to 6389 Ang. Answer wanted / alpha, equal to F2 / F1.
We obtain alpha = 1.2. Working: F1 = 24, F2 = 28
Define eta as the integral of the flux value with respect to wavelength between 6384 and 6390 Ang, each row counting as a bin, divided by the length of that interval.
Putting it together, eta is 58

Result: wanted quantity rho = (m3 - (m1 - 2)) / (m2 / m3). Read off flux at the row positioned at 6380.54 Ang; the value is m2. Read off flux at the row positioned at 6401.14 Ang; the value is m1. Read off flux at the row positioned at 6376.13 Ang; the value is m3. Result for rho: 5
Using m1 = 52.7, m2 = 55.9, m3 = 55.9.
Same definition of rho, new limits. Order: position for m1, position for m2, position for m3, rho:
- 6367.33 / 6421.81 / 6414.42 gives 4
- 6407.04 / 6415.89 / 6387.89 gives 5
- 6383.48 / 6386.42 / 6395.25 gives -2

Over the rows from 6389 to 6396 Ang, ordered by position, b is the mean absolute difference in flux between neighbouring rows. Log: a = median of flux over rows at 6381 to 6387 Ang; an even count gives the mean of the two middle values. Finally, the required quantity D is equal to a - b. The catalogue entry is 54.8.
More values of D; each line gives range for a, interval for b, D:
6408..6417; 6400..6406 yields 55.1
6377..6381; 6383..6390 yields 54.6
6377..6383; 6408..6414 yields 54.6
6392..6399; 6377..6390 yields 49.5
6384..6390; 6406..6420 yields 57.2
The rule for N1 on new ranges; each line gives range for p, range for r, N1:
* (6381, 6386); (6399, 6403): 1.07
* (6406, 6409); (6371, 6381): 1.00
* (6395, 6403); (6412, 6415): 0.90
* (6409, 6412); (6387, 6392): 0.94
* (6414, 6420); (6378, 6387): 1.02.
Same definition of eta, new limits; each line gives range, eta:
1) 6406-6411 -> 55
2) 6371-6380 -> 56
